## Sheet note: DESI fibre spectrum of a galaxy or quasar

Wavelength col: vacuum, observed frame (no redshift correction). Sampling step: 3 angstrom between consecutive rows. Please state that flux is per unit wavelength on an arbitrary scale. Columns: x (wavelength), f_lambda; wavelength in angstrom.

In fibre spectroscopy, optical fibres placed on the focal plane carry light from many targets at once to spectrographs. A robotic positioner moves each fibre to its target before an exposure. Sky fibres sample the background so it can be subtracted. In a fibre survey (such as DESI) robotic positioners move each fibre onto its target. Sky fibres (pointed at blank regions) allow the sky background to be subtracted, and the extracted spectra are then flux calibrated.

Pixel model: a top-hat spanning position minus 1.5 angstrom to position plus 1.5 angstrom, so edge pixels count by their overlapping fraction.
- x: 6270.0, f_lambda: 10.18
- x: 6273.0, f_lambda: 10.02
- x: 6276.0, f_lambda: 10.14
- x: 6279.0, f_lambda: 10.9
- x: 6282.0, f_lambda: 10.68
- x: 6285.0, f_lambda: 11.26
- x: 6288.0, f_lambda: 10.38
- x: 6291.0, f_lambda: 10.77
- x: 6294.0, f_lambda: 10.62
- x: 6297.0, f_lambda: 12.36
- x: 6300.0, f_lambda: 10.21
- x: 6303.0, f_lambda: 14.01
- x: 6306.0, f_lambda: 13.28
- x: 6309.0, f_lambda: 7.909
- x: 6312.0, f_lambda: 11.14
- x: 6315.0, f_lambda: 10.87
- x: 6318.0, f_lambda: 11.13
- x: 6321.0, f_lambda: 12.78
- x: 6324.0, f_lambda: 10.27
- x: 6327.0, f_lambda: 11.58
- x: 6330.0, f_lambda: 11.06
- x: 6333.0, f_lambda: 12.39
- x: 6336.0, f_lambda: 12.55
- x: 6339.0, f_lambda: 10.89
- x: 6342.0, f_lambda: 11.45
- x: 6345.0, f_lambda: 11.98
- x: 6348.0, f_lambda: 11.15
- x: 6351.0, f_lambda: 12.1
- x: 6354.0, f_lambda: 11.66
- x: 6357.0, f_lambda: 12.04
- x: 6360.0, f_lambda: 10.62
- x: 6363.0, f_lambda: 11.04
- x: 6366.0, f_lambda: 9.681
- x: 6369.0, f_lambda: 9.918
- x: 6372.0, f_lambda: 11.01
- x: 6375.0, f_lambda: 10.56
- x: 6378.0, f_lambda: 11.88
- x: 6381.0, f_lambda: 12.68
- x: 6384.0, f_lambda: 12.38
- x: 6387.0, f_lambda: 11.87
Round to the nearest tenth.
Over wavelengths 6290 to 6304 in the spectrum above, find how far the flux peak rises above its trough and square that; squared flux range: 14.4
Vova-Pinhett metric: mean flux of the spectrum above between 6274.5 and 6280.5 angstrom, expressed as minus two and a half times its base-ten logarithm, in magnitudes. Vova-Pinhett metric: -2.56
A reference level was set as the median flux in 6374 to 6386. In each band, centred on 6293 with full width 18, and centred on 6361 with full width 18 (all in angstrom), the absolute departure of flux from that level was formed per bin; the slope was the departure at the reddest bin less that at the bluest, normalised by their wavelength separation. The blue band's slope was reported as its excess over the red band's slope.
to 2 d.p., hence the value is -0.05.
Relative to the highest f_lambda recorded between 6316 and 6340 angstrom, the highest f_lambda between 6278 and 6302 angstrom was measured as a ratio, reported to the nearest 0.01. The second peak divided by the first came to 0.97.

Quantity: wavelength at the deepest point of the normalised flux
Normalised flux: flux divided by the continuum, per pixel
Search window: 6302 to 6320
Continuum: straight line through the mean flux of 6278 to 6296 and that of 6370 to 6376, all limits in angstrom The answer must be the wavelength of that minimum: 6309.0 angstrom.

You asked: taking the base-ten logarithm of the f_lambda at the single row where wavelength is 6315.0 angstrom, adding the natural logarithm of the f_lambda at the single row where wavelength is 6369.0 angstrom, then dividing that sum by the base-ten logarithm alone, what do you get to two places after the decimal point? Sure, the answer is 3.21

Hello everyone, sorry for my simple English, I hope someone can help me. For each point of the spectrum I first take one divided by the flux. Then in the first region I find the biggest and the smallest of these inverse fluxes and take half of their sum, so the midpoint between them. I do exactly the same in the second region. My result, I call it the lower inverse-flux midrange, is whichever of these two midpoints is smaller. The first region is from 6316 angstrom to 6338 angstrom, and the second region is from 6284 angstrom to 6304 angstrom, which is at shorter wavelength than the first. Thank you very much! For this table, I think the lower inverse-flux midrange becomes 0.085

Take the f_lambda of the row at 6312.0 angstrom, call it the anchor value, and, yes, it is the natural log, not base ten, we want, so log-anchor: 2.41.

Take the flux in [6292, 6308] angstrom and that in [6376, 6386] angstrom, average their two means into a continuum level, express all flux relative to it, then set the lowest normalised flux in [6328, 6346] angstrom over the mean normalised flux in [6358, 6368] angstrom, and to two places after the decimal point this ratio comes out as 1.04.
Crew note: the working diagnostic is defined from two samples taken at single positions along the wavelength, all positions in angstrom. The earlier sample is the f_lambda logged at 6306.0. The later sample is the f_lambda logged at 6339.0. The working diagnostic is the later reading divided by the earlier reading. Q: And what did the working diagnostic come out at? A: 0.82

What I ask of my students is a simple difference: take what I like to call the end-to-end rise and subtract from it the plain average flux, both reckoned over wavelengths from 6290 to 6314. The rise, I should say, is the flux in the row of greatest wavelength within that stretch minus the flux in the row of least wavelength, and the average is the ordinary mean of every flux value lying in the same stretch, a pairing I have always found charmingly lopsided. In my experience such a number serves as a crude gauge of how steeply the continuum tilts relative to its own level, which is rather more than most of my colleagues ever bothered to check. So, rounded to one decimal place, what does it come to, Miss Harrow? -10.9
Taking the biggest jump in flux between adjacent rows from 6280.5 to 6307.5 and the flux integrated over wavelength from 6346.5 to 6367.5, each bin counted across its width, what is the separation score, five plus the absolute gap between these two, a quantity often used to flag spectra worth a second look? 236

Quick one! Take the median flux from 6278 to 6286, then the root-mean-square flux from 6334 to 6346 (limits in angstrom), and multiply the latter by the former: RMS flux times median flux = 128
